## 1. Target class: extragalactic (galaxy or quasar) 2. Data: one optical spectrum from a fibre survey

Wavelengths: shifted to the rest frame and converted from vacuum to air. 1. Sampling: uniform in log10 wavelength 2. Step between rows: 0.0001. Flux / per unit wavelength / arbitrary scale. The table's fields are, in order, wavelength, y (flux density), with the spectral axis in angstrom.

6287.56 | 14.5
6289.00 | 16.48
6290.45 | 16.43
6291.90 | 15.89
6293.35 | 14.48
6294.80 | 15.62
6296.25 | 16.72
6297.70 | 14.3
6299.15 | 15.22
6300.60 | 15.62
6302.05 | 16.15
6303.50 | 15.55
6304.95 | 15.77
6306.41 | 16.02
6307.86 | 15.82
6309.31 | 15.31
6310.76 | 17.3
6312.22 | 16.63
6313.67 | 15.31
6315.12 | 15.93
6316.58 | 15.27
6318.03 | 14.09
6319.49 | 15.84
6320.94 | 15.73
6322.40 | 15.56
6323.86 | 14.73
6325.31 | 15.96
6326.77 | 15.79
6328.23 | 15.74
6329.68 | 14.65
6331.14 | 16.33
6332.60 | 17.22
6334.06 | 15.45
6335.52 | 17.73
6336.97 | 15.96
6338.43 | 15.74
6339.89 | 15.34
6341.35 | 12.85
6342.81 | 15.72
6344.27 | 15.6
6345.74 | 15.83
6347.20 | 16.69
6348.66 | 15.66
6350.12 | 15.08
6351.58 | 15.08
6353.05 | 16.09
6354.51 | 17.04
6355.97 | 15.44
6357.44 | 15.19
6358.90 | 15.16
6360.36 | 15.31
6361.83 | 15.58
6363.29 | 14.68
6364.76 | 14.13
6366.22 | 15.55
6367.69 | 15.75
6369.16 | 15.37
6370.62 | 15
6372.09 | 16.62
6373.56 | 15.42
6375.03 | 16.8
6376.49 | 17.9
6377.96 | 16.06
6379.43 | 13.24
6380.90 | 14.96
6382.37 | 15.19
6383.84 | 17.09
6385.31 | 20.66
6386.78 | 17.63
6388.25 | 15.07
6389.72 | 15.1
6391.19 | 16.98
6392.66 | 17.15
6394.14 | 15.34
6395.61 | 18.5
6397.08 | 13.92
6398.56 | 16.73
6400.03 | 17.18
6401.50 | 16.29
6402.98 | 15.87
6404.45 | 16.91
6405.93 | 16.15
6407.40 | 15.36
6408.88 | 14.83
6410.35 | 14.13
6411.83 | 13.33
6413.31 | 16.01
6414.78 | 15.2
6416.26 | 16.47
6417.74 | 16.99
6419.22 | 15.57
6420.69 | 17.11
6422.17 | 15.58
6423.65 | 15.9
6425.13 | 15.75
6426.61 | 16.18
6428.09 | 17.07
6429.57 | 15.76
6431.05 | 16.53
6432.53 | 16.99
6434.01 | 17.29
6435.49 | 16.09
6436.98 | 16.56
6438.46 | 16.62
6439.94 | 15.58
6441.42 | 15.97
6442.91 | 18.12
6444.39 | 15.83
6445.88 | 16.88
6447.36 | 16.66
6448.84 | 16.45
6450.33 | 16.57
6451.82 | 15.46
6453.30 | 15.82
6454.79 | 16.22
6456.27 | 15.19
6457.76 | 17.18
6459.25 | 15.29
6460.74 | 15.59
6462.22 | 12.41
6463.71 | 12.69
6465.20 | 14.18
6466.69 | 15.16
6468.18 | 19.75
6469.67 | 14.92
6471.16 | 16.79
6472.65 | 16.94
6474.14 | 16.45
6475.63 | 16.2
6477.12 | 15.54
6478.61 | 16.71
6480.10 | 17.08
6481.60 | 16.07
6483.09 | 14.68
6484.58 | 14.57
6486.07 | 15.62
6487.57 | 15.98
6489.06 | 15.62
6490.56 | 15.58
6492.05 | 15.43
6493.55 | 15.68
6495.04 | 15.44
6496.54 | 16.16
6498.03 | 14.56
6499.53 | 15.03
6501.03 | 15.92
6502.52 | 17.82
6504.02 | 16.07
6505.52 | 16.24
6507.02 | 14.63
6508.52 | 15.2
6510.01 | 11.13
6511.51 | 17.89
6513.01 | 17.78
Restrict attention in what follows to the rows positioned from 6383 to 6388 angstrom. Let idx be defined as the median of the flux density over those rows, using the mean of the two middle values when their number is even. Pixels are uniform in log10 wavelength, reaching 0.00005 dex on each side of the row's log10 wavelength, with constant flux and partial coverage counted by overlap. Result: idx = 17.6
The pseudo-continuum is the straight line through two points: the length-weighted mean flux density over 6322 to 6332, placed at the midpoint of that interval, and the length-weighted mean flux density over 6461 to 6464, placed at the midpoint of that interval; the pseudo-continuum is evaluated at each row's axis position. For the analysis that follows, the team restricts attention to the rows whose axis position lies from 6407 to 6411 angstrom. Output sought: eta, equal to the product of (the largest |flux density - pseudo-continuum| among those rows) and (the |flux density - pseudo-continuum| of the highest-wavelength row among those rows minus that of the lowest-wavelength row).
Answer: -1.5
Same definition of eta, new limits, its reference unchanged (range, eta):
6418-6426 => 1.0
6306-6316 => 0.1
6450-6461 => -3.2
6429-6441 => 0.0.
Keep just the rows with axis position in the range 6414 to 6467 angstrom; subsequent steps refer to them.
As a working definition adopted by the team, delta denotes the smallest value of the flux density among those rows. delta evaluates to 12.41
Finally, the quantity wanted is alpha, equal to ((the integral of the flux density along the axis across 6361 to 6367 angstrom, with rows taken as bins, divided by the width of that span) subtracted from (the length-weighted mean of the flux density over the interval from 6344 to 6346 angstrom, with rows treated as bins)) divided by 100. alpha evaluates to 0.007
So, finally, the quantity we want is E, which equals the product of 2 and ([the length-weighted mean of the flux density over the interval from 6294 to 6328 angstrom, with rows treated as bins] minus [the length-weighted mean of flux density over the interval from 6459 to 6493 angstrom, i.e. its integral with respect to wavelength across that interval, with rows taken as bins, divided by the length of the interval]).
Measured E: 0.1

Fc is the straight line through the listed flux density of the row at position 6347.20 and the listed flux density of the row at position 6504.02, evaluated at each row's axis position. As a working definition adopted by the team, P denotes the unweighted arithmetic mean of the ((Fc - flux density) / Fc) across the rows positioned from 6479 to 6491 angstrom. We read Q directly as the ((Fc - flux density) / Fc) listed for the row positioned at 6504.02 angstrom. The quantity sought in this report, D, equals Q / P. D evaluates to 0.0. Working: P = 0.03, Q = 0.000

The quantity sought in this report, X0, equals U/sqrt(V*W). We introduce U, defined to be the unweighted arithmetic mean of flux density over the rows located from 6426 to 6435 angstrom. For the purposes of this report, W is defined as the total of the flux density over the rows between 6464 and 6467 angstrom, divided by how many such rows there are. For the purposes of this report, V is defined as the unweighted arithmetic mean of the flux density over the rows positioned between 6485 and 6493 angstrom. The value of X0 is 1.10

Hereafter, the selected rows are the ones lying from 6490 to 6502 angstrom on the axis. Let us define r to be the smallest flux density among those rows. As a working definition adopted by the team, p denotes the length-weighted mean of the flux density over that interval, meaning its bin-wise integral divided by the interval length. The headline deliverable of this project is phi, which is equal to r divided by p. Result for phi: 0.938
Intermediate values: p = 15.5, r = 14.56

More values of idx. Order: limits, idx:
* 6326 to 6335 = 15.8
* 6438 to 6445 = 16.0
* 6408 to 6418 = 15.2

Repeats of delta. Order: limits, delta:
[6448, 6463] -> 12.41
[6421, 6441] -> 15.58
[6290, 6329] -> 14.09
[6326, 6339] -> 14.65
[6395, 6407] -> 13.92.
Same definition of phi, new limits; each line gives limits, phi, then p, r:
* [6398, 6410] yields 0.921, 16.1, 14.83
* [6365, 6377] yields 0.941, 15.9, 15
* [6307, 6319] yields 0.897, 15.7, 14.09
